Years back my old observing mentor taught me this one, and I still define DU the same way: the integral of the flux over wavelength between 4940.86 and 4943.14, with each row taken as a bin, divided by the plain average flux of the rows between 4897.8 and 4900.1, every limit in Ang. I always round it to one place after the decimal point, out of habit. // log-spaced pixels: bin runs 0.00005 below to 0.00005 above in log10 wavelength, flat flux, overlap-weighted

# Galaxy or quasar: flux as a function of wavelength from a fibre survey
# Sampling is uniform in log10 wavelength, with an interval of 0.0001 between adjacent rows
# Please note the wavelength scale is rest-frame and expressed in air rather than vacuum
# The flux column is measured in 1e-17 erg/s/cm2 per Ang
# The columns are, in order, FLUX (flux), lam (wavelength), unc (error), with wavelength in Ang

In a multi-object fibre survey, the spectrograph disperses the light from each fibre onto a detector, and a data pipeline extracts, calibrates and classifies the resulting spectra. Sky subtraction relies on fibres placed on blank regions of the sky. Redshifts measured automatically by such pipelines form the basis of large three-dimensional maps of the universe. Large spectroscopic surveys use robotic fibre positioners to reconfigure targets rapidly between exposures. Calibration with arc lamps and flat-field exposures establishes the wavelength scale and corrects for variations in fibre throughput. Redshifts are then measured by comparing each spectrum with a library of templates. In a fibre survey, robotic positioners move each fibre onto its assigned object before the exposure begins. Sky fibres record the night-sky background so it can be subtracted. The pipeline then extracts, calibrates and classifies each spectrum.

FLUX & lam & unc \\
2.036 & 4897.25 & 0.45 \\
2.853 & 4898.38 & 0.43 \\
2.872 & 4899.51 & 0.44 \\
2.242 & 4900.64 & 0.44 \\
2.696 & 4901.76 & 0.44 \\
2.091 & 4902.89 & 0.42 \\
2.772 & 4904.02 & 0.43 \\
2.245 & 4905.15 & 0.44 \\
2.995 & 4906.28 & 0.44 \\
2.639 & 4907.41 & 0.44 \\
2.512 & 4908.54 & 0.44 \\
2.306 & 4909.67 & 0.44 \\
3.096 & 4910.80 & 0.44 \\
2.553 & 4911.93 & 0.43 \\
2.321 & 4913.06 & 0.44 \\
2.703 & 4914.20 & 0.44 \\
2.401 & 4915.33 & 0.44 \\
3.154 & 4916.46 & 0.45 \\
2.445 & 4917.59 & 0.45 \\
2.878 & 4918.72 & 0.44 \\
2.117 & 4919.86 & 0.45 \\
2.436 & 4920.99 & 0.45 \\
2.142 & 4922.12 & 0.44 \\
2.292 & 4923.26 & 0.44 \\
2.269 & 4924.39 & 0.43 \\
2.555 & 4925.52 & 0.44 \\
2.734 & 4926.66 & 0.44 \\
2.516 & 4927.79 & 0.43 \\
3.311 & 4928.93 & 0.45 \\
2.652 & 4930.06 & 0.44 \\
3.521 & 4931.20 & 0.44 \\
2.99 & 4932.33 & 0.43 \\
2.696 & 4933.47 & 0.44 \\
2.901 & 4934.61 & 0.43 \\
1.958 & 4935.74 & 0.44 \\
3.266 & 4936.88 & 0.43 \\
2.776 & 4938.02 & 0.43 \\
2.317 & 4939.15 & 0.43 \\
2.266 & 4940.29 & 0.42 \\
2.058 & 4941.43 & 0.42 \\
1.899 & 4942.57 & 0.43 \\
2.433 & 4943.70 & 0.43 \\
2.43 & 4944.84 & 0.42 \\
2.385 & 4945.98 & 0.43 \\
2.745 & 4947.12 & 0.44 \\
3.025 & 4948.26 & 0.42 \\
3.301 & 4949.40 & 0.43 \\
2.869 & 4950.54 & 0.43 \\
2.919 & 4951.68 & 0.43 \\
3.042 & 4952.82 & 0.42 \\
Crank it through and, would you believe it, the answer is 1.6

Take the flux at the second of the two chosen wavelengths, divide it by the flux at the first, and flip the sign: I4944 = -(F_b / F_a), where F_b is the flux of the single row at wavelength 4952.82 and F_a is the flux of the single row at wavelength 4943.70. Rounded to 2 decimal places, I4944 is -1.25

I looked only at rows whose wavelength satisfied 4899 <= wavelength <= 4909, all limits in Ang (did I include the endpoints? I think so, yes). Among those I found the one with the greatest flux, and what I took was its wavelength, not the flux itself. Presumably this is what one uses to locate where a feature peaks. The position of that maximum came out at 4906.28 Ang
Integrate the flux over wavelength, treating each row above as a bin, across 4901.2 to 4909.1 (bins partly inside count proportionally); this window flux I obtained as 20.3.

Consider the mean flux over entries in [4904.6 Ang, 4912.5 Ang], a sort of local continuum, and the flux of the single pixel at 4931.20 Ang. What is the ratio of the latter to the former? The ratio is 1.34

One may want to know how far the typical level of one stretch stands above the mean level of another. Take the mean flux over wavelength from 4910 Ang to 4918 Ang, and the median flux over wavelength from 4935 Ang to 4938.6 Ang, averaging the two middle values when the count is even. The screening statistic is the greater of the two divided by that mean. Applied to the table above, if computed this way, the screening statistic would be 1.04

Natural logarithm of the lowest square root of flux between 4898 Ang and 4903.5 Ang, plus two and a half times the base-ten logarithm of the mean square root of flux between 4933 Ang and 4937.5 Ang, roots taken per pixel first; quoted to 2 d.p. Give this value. 0.90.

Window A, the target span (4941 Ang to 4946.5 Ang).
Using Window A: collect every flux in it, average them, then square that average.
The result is 5.0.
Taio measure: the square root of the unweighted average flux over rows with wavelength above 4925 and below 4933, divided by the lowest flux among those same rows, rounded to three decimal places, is 0.676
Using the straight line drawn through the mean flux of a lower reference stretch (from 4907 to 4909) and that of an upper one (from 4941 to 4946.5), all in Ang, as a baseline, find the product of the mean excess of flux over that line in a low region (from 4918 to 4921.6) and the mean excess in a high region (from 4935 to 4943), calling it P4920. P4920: 0.001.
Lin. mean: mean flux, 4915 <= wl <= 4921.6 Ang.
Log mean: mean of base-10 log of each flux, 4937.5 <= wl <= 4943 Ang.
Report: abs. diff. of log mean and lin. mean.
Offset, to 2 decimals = 2.22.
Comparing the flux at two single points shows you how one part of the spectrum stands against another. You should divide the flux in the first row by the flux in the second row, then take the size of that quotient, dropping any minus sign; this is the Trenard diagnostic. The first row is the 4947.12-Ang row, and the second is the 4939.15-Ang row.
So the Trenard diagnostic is 1.18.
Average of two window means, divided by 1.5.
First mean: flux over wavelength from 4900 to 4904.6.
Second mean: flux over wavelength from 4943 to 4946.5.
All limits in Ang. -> 1.62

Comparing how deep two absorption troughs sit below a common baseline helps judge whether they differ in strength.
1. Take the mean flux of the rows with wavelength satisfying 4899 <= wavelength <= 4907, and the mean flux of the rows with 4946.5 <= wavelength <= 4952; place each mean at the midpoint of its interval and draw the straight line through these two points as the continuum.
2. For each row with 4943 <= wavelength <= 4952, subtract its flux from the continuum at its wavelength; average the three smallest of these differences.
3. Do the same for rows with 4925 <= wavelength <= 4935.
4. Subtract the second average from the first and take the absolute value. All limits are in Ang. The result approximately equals 0.36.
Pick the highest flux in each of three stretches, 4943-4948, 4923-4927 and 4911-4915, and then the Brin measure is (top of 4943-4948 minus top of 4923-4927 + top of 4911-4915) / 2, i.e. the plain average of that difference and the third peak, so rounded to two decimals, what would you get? 1.36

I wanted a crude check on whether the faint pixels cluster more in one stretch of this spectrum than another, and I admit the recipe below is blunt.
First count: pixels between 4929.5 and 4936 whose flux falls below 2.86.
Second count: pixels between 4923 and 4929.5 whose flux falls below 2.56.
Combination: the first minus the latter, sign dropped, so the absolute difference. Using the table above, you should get 1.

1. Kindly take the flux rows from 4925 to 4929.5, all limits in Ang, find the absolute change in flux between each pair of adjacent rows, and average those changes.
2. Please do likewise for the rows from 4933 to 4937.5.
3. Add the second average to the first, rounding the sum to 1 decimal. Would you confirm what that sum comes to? 1.2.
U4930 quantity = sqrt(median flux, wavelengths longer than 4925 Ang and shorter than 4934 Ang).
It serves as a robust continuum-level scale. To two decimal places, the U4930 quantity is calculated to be 1.65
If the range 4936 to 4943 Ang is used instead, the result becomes 1.51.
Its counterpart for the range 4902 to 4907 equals 1.58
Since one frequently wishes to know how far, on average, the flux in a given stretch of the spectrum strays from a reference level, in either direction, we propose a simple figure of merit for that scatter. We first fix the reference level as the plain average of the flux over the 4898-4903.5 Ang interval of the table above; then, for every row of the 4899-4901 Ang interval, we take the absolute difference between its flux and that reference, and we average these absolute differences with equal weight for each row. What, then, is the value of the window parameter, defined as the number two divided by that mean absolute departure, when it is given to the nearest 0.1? 6.3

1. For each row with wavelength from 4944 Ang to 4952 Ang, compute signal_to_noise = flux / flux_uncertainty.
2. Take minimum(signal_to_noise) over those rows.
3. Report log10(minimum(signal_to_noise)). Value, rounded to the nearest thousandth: 0.744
